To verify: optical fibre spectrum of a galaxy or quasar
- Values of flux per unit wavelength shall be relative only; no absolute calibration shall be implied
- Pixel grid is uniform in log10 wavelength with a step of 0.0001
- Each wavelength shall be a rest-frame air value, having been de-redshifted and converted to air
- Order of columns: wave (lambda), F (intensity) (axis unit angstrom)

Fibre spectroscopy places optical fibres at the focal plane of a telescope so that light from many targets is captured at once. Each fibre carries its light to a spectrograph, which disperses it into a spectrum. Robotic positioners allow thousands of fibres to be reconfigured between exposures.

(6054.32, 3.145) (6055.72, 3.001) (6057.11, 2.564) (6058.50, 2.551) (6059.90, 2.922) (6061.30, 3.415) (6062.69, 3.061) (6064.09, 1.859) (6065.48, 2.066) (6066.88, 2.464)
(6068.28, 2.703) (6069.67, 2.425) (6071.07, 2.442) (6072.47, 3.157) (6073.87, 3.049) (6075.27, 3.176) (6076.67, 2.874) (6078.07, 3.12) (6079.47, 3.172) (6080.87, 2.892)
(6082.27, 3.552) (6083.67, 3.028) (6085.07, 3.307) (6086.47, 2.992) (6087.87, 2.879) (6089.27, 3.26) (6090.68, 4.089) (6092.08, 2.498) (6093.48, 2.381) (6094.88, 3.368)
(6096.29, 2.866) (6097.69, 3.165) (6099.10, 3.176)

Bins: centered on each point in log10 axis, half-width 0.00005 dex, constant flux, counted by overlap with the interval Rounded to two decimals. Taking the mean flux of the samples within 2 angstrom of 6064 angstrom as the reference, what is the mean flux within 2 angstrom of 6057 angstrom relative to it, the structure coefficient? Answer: 1.16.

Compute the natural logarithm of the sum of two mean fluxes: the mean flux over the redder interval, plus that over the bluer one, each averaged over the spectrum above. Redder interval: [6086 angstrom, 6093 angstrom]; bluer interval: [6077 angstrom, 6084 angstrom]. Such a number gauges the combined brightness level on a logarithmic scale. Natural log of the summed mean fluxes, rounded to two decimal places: 1.84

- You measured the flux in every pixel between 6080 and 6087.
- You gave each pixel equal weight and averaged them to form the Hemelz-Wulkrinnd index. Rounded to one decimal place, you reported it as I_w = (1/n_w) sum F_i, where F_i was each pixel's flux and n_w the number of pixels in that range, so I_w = 3.2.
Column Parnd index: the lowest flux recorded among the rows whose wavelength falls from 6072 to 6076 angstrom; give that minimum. 3.049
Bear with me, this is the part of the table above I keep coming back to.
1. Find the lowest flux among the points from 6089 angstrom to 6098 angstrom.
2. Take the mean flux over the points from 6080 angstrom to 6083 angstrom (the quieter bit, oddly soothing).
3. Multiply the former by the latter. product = 7.7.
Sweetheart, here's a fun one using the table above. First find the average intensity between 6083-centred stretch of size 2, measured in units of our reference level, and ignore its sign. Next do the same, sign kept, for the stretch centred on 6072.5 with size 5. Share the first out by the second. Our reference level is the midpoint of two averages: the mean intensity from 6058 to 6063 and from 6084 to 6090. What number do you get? 1.14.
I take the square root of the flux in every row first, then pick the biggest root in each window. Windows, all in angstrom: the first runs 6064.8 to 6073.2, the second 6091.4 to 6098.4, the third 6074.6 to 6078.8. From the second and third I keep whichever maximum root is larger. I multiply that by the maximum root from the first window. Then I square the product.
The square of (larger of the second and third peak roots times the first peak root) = 10.6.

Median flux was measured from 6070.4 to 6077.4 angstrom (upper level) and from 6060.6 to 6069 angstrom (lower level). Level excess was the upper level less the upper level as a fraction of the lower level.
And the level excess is 1.87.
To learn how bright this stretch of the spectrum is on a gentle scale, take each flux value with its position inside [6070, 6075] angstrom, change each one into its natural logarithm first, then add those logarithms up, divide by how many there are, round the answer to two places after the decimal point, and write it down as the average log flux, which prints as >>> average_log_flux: 1.05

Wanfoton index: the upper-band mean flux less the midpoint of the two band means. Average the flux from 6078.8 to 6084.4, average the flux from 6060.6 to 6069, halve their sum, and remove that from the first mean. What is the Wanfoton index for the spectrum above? 0.28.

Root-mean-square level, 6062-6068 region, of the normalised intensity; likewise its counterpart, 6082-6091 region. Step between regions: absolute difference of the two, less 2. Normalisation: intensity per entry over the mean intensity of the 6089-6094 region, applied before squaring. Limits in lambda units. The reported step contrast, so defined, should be -1.70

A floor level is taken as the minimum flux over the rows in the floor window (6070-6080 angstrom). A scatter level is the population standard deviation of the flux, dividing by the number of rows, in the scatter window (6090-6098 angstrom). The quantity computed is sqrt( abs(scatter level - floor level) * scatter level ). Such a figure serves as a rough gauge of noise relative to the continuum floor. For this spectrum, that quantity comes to 1.0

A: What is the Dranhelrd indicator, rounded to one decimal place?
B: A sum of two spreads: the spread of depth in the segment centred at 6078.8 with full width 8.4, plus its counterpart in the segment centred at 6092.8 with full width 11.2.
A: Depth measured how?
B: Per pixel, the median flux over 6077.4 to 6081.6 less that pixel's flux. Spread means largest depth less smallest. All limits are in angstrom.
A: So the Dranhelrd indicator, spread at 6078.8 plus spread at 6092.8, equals 2.4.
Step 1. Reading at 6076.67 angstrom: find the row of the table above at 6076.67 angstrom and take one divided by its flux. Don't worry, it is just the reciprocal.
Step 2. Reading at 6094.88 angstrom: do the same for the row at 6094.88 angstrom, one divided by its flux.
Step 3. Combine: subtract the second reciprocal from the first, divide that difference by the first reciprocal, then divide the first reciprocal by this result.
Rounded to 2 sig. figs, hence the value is 2.4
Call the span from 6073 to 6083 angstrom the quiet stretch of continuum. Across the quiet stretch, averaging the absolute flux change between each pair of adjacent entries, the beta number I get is 0.3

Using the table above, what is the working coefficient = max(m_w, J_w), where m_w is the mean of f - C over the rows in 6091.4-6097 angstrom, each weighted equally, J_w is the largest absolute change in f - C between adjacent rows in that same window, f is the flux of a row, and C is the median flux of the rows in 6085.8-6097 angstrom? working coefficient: 1.0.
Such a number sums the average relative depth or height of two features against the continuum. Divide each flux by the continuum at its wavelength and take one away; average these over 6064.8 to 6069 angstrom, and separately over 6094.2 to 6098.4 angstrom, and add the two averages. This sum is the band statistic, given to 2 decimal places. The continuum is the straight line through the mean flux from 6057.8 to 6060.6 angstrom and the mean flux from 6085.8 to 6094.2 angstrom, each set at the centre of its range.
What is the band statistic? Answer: -0.12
